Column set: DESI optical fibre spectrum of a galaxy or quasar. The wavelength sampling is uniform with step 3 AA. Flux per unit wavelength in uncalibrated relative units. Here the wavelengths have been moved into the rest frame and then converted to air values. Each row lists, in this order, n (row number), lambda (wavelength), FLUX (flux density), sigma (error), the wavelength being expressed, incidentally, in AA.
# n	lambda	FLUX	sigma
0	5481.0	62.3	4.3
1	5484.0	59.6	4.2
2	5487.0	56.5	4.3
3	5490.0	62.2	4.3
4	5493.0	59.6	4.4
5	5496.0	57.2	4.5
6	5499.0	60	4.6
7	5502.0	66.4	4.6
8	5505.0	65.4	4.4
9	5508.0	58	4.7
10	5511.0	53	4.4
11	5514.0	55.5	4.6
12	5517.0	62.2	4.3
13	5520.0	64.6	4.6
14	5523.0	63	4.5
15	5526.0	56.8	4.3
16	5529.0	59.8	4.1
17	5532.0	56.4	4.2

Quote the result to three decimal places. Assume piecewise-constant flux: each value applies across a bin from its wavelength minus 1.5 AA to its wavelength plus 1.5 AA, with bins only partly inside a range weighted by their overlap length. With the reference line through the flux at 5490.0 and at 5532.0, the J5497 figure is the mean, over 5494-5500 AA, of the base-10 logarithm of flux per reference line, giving -0.019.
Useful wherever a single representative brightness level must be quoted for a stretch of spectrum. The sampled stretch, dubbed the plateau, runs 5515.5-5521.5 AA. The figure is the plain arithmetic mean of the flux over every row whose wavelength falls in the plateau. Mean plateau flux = 63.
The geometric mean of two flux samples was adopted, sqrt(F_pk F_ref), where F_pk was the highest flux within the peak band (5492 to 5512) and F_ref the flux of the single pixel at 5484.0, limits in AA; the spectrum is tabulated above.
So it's 62.9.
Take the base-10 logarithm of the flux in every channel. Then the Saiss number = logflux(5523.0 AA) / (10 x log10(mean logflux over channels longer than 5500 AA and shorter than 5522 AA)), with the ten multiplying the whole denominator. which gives 0.717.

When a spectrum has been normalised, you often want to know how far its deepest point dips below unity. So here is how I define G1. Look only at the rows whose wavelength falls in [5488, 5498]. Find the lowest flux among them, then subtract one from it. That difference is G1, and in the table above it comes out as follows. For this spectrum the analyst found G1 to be 56.2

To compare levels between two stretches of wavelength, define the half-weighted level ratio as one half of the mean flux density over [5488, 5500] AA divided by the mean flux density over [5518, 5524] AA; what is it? 0.468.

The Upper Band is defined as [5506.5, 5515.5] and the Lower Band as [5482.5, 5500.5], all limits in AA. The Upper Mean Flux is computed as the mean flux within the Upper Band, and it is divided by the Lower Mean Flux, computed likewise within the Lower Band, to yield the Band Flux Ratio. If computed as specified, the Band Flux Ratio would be 0.94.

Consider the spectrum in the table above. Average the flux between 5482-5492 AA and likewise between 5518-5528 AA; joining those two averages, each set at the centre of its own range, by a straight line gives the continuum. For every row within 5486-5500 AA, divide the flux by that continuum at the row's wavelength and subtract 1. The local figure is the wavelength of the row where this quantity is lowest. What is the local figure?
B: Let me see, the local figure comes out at 5487.0 AA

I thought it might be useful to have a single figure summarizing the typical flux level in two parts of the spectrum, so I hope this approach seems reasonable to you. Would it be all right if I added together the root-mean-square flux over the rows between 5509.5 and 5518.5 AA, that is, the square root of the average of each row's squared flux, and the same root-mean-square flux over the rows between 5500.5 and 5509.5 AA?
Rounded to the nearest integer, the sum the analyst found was 120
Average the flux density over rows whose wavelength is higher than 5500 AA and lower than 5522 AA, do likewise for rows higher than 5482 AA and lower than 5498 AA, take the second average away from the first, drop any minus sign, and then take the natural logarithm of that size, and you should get 0.5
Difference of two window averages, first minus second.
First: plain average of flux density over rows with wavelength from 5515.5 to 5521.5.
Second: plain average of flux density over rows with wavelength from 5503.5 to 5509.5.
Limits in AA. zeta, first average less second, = 2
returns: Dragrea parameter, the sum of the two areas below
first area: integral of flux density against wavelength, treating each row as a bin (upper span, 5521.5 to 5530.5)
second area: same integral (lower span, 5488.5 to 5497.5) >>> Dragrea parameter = 1076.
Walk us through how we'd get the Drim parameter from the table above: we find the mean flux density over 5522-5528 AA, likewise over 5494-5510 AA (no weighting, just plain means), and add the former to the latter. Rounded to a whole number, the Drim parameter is 121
